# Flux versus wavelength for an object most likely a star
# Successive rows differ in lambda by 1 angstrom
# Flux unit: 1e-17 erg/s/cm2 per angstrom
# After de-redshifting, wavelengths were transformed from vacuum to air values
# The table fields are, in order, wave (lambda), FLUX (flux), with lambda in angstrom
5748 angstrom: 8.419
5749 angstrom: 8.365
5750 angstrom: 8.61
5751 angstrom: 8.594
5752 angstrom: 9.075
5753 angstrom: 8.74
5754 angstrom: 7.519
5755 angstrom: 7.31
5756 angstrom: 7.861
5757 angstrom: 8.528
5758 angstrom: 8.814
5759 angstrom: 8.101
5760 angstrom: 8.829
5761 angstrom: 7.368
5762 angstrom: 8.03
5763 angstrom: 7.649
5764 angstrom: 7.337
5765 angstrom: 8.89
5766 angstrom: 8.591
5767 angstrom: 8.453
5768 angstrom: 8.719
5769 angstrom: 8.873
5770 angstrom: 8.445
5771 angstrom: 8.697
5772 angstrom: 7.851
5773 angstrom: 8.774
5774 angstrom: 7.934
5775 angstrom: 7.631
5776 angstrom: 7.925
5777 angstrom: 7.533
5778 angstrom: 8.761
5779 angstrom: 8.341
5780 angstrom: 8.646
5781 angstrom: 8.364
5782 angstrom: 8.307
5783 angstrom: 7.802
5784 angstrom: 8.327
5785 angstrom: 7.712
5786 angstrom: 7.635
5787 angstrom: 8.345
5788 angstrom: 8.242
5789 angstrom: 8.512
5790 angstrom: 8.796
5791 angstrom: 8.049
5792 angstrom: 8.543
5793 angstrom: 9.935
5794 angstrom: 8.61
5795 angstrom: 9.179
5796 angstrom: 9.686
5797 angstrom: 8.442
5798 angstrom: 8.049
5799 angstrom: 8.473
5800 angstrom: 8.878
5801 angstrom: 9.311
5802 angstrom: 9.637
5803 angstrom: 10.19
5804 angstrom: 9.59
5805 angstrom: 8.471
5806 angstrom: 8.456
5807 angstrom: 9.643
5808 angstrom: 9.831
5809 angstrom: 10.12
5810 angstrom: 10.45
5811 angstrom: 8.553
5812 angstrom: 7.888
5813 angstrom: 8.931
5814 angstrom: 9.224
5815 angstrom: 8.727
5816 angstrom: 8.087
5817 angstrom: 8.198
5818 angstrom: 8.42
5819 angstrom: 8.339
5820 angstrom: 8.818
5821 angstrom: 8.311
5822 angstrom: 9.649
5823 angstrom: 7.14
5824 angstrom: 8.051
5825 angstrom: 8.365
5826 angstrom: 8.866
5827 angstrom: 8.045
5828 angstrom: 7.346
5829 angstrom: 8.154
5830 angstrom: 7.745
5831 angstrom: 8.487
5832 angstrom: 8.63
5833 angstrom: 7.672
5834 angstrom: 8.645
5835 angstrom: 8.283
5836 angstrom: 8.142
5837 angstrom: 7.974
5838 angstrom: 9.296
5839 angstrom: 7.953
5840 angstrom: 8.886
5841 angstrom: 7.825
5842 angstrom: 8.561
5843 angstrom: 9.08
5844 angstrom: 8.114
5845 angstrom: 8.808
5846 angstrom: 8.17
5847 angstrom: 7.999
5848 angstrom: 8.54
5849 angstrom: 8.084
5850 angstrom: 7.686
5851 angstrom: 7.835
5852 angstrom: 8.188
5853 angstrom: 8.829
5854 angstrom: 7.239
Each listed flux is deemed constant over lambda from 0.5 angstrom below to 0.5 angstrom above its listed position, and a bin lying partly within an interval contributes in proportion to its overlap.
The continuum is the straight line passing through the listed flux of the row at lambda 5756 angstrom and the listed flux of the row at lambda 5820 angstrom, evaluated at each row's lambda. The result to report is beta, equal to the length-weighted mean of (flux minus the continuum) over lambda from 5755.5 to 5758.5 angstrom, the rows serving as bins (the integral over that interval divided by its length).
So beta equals 0.5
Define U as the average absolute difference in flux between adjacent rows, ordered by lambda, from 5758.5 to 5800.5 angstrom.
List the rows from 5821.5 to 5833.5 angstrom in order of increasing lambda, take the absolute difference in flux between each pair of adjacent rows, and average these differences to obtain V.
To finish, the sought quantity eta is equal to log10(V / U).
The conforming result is 0.15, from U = 0.56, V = 0.80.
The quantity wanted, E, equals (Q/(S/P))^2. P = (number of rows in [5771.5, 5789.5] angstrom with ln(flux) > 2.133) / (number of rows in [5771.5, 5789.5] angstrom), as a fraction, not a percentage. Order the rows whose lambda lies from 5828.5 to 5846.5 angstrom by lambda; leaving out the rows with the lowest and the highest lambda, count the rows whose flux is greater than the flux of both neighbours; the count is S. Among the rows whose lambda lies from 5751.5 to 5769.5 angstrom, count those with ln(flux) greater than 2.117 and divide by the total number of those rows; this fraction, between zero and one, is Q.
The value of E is 0.000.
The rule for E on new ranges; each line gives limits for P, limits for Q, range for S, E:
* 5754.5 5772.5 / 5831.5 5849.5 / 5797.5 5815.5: 0.007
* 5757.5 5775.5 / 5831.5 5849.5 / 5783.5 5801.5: 0.004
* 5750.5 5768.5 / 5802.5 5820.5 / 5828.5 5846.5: 0.006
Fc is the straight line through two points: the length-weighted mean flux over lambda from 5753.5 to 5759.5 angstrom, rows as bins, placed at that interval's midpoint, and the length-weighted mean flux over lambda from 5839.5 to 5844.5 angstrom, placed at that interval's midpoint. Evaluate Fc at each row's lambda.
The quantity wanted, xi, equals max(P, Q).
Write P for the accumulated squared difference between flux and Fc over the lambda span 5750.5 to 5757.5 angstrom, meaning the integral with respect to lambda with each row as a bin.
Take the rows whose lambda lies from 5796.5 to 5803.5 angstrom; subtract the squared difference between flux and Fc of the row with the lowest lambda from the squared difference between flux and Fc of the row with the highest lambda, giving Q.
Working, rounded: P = 3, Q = 3.62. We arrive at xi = 4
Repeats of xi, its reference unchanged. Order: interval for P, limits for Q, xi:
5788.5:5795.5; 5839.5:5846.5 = 5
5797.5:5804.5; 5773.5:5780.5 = 9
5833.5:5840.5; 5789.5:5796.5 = 2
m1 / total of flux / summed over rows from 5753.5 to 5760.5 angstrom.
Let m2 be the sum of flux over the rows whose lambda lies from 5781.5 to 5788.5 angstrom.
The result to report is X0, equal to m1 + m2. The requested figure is 113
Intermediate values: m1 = 57.0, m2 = 56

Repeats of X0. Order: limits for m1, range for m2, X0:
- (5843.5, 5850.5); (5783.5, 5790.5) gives 115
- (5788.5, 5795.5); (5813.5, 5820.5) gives 121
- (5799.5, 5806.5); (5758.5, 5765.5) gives 121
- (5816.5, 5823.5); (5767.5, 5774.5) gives 118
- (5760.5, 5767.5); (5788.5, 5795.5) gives 118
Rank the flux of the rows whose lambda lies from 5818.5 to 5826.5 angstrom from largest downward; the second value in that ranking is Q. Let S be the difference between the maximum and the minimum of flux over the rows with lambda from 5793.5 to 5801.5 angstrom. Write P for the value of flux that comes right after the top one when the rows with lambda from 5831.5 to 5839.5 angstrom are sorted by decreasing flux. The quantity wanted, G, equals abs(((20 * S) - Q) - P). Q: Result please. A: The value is 15.2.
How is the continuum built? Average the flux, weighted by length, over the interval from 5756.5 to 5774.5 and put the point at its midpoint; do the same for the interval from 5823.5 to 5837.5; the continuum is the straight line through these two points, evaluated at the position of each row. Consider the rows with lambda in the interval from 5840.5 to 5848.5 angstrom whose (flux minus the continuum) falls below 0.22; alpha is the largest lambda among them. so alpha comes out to 5847 angstrom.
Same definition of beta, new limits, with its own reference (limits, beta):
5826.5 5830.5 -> -1.1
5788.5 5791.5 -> 0.1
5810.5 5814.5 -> -0.1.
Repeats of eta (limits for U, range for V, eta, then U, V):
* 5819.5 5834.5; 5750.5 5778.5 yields -0.15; 0.83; 0.59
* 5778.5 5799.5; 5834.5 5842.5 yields 0.18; 0.54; 0.81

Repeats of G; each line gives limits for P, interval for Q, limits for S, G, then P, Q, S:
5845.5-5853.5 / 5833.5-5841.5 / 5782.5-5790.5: 5.8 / 8.54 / 8.886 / 1.2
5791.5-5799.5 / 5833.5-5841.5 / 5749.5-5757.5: 16.7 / 9.686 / 8.886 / 1.8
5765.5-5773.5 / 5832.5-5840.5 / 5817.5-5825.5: 32.5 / 8.774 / 8.886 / 2.5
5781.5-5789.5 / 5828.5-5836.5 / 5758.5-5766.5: 14.1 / 8.345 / 8.63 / 1.6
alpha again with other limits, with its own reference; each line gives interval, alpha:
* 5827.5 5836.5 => 5836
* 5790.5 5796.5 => 5791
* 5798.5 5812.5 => 5812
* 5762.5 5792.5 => 5791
